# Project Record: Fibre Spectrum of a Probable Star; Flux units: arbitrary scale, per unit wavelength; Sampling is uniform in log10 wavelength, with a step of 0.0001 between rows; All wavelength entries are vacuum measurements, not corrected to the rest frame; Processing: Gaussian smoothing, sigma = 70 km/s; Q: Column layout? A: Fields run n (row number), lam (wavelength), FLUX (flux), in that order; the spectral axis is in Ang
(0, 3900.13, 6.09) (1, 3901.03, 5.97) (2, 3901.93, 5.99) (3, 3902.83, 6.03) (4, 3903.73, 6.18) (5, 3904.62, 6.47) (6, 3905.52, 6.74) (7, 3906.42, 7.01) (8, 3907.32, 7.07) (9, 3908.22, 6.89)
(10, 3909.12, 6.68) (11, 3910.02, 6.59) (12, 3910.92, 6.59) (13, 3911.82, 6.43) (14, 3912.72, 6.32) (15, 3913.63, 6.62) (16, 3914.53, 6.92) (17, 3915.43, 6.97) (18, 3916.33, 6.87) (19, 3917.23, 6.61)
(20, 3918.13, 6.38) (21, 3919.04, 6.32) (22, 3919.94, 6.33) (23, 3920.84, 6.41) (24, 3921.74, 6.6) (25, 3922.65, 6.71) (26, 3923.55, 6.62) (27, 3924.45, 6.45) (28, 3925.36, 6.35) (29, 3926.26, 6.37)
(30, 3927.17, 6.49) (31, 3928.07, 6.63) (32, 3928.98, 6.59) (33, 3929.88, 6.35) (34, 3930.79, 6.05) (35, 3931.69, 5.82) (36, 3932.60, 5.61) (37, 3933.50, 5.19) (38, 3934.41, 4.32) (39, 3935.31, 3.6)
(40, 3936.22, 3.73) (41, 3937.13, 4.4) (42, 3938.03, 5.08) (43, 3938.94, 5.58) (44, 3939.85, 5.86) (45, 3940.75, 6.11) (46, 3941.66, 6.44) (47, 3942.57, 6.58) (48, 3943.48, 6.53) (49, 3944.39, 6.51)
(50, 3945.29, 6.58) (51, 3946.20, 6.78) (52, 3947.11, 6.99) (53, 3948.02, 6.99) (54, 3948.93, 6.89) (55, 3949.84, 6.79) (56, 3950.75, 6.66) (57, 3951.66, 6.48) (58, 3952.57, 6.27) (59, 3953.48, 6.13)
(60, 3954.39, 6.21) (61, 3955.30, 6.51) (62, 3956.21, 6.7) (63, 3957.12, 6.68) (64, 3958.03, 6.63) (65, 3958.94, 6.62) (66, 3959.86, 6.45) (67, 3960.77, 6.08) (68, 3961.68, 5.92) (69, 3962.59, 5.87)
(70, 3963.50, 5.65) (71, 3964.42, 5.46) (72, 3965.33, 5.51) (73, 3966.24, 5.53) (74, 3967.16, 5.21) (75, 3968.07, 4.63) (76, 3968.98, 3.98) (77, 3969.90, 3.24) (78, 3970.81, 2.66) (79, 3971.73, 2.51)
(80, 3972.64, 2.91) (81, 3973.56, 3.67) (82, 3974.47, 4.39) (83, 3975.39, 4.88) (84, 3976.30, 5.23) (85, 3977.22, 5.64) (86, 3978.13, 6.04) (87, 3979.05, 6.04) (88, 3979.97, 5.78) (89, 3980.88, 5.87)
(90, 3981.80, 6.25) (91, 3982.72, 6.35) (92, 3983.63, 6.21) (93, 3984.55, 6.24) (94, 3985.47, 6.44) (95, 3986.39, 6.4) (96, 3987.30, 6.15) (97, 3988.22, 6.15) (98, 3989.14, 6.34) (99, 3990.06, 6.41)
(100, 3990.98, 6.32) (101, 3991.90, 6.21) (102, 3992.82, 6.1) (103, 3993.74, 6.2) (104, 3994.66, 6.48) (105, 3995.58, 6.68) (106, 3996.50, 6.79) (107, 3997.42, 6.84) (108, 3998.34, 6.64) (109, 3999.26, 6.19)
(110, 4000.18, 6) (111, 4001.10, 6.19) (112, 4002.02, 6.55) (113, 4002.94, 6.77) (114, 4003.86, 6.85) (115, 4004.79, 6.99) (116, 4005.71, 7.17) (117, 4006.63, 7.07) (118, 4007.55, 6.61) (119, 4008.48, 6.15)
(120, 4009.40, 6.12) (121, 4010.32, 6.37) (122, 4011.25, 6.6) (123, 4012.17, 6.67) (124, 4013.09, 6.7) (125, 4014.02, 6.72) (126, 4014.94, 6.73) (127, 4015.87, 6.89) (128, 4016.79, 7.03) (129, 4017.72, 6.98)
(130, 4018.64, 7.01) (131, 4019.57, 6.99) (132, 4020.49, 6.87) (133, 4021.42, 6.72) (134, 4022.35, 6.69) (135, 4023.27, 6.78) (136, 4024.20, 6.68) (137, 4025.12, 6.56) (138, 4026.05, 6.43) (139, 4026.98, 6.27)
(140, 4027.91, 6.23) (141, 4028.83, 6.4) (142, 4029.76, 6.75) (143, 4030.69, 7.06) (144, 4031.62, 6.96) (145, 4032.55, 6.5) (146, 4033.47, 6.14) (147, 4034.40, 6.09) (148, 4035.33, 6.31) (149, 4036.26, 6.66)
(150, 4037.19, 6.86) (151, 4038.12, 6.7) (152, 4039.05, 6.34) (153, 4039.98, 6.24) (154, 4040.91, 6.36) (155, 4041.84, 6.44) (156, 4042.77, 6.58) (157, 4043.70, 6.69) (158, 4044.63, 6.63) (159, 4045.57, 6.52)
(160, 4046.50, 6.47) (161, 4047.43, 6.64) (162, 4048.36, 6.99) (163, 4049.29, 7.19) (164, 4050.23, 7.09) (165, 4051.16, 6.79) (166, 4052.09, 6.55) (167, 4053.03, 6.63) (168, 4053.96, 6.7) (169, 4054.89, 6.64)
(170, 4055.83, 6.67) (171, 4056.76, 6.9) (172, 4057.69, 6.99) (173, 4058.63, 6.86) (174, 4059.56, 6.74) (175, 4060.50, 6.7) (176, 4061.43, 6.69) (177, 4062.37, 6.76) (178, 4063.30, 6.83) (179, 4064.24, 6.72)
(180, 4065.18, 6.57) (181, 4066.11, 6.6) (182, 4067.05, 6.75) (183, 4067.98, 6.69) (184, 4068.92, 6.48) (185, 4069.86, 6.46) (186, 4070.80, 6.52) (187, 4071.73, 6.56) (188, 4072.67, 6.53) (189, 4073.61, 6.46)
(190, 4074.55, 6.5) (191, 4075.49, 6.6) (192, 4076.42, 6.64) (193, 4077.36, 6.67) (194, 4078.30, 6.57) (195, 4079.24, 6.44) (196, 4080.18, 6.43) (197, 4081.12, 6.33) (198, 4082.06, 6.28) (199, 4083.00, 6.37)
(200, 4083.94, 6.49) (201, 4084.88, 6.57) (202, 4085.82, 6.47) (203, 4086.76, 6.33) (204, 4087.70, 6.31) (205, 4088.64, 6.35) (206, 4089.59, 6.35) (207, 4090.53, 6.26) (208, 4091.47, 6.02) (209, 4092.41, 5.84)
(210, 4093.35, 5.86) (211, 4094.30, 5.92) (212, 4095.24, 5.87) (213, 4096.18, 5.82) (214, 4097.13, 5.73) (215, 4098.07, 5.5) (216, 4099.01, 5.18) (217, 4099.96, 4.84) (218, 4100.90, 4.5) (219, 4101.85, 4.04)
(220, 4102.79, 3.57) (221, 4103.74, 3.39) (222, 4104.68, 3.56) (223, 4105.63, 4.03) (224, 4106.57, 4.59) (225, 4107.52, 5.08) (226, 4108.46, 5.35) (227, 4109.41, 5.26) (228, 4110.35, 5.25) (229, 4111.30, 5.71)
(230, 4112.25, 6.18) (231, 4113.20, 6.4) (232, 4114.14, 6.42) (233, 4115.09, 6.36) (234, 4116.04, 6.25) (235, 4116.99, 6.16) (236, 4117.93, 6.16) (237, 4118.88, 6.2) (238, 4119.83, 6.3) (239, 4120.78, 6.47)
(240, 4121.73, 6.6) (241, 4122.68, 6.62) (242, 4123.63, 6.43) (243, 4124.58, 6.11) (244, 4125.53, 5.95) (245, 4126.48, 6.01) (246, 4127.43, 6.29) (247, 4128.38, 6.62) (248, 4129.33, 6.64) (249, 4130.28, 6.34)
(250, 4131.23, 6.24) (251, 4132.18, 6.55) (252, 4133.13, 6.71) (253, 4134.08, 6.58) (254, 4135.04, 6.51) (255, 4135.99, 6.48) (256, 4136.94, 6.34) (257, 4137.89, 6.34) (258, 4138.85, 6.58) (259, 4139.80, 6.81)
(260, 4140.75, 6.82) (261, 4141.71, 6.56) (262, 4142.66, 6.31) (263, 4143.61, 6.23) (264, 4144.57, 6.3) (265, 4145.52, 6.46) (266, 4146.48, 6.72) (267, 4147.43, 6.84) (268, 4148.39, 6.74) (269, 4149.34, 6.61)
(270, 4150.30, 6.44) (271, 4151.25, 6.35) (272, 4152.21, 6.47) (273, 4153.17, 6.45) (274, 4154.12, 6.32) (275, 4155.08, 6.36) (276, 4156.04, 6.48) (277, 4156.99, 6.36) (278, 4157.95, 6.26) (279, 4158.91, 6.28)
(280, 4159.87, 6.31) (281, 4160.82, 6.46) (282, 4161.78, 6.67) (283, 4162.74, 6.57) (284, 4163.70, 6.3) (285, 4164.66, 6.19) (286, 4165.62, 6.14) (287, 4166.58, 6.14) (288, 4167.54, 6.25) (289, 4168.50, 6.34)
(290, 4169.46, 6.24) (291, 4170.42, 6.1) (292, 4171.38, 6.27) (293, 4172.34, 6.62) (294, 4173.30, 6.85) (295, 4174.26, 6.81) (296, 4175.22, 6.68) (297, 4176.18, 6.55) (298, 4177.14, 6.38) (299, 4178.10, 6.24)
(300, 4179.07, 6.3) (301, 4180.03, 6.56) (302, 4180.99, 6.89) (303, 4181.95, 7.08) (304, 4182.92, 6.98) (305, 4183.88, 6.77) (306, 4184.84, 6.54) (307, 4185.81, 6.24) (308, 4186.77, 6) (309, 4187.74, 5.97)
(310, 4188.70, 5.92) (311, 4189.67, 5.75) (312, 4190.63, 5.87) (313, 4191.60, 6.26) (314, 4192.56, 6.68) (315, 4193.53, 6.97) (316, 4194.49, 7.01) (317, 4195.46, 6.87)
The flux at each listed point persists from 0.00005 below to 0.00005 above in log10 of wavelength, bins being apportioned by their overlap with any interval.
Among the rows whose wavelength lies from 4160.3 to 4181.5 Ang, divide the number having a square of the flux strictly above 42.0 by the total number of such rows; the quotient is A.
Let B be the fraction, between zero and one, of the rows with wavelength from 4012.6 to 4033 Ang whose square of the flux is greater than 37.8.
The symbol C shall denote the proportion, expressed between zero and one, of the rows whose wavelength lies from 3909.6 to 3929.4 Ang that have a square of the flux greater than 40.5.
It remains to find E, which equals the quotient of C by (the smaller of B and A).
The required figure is 2.0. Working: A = 0.41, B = 1.00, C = 0.8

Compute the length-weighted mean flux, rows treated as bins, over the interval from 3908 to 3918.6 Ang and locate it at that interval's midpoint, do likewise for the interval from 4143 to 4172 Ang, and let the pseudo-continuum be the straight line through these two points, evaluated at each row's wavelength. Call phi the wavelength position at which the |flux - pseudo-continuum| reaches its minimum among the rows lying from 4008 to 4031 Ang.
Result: 4025.12 Ang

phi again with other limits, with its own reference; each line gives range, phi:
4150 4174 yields 4156.99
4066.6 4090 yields 4068.92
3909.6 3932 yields 3928.07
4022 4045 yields 4032.55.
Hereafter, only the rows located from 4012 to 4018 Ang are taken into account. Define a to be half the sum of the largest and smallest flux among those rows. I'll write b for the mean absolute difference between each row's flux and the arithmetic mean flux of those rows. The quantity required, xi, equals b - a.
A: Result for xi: -6.72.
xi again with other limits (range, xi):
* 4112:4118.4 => -6.19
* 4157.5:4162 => -6.33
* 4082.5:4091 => -6.33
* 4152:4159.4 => -6.30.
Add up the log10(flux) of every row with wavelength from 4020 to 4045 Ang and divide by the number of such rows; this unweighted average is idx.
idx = 0.816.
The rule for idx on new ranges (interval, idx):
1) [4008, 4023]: 0.826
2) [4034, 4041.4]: 0.809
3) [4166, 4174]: 0.803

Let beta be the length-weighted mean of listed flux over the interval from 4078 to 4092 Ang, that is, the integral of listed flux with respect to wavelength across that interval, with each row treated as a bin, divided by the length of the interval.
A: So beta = 6.37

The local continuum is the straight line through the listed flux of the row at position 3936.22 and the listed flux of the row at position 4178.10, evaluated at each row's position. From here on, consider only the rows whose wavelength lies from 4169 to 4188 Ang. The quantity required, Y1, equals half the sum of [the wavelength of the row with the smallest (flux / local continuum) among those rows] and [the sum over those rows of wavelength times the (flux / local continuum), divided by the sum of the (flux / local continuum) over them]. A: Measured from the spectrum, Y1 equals 4183.1 Ang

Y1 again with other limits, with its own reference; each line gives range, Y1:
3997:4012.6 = 4007.1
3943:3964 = 3958.3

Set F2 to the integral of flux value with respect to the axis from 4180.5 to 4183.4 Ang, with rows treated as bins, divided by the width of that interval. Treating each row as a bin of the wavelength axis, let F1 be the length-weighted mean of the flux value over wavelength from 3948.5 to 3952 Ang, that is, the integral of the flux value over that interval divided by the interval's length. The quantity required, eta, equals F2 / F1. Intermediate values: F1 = 6.71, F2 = 7.0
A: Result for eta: 1.04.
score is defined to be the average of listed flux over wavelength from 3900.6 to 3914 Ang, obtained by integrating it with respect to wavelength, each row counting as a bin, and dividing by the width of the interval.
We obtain 6.50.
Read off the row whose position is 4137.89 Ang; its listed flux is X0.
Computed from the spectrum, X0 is 6.34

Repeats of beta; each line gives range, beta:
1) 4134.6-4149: 6.54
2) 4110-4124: 6.24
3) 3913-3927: 6.56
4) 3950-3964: 6.33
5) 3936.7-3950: 6.27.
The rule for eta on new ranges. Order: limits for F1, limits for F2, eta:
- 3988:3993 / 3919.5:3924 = 1.04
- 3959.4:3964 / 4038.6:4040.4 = 1.05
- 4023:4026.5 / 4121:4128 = 0.95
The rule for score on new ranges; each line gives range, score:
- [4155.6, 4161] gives 6.36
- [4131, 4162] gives 6.48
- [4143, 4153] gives 6.51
